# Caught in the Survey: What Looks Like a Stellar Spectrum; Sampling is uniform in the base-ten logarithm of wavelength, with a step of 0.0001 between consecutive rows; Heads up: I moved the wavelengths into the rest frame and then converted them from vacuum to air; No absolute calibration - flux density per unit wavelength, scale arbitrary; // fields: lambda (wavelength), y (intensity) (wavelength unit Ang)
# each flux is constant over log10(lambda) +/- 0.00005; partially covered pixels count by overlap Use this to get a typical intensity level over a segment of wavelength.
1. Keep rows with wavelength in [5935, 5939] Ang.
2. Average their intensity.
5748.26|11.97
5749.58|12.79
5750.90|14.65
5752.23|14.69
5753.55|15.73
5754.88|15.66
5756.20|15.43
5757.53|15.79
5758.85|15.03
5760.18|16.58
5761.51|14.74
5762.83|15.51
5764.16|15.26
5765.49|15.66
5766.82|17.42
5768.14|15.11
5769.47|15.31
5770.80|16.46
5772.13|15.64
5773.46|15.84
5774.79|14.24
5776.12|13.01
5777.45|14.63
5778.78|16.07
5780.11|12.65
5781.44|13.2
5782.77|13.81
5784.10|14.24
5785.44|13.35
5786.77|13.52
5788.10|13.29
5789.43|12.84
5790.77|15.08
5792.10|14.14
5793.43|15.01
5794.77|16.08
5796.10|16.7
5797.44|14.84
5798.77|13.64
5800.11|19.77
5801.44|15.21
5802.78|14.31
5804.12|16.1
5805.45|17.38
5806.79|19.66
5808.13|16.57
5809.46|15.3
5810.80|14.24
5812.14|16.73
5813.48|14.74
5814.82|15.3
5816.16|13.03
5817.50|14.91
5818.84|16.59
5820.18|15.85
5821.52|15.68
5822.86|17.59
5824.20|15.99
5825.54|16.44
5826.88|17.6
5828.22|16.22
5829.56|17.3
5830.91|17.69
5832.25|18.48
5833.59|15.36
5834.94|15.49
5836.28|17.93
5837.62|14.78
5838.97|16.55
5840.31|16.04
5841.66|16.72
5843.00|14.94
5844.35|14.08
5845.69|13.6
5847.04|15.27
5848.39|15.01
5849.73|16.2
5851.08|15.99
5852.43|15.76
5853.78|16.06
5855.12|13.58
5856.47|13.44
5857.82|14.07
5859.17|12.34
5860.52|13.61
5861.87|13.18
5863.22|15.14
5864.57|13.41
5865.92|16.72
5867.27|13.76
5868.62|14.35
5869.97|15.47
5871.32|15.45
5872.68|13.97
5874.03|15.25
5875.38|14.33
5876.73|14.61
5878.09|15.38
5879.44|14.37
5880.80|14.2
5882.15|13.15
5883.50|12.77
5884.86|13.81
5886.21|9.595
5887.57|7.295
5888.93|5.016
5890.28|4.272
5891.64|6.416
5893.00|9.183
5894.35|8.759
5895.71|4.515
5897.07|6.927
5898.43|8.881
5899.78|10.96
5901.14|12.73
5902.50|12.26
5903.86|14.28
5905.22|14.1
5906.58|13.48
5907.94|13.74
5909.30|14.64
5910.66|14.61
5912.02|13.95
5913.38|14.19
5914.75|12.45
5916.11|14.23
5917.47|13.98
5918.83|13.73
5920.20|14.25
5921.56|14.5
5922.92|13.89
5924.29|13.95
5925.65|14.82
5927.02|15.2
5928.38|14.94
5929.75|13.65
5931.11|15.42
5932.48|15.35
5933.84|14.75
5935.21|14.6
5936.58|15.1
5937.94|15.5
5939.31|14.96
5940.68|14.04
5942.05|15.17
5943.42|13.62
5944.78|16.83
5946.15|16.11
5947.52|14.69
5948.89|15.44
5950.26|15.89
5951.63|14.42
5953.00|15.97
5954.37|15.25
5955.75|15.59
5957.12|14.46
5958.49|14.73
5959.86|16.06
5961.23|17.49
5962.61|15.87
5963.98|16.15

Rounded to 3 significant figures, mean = 15.1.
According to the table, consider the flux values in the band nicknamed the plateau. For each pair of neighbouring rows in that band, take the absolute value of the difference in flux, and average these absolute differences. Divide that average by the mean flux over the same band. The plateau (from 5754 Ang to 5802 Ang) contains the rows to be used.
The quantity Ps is 0.085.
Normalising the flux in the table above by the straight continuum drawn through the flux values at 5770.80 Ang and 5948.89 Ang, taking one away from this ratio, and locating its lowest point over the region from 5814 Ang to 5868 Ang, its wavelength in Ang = 5859.17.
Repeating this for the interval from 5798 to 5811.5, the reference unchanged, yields 5798.77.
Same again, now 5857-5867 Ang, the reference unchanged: 5859.17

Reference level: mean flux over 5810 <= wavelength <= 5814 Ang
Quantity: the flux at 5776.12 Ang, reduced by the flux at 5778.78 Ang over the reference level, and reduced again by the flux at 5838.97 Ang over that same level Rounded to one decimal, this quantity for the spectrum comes 10.9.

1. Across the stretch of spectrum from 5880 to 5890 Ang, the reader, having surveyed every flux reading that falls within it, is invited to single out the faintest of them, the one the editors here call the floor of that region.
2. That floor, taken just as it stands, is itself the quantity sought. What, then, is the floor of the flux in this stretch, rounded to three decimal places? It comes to 5.016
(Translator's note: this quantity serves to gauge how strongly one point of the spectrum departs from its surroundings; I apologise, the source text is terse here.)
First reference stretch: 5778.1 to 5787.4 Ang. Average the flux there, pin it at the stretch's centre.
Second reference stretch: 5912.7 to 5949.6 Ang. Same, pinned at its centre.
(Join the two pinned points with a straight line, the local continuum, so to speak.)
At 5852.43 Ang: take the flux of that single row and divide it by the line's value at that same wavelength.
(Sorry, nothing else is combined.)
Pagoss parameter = 1.11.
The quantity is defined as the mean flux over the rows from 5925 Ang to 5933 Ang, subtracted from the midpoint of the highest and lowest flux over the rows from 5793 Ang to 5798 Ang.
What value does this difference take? 1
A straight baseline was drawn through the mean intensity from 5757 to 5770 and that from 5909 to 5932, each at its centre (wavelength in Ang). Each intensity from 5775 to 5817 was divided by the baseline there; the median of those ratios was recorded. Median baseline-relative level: 0.97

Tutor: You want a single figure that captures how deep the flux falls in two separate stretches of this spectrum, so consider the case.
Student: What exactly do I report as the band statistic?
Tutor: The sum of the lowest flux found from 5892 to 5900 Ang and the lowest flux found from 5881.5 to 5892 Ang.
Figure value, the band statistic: 8.8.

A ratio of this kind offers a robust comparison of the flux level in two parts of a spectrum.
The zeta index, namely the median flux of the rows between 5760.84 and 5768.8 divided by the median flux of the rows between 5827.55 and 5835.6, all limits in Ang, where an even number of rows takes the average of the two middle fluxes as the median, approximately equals 0.92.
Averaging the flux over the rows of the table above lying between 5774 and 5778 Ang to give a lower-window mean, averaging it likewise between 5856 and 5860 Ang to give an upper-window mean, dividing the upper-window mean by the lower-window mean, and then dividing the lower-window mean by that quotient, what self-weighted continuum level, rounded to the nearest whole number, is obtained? 15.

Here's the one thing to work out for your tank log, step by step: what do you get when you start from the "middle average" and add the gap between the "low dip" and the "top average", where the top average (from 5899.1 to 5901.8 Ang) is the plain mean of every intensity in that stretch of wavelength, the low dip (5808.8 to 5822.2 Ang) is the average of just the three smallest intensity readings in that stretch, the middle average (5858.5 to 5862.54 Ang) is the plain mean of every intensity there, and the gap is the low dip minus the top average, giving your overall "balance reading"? 15.2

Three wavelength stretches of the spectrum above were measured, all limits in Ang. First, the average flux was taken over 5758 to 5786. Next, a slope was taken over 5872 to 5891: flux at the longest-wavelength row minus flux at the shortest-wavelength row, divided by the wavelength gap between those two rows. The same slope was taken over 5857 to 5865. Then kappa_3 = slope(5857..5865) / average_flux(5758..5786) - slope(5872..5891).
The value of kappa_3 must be 0.54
